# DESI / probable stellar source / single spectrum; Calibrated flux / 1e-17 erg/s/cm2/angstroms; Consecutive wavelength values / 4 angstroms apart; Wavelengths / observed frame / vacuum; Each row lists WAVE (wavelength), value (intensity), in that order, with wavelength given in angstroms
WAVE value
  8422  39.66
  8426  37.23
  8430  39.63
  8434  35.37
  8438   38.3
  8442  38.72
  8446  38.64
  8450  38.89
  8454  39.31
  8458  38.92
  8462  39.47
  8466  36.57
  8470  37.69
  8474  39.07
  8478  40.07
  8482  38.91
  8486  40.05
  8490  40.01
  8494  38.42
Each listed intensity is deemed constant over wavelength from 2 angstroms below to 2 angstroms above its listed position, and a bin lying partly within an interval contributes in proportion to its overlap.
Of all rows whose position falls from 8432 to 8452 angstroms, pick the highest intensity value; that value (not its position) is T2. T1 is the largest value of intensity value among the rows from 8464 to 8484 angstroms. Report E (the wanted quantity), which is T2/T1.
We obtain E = 0.97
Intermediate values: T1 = 40.07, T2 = 38.89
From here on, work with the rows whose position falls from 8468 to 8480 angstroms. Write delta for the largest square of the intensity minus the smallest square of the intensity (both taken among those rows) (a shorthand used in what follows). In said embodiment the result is 185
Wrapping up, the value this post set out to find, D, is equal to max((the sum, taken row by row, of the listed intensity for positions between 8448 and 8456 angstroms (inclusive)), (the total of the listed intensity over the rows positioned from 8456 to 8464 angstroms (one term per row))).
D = 78.4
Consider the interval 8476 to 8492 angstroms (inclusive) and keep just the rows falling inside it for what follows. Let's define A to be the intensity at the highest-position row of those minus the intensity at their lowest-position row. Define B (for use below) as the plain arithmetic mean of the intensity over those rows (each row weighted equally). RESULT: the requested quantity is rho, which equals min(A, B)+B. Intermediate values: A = -0.1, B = 39.8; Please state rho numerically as 39.7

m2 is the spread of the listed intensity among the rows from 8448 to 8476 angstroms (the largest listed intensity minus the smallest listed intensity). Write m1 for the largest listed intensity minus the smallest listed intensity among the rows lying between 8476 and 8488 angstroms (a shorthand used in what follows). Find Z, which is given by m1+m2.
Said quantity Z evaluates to 4.1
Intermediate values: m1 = 1.2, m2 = 2.9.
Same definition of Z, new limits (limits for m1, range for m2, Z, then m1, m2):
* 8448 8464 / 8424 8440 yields 4.8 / 0.6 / 4.3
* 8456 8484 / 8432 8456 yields 7.4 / 3.5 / 3.9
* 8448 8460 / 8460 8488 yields 3.9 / 0.4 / 3.5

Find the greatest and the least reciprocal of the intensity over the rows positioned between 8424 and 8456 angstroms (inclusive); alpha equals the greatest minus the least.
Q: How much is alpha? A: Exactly 0.0030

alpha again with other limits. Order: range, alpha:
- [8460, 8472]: 0.0020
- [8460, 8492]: 0.0024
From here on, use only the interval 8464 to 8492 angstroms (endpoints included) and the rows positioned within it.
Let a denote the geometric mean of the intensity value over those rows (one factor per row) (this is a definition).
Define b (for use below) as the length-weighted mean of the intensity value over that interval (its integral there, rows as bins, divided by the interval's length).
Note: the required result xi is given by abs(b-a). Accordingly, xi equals 0.020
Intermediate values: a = 38.9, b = 38.9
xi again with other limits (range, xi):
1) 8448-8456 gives 0.001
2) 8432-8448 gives 0.026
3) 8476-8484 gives 0.004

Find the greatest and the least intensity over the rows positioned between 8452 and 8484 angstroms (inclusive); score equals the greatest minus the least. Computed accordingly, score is 3.5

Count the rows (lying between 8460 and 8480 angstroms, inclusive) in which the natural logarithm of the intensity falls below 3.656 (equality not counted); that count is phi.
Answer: 2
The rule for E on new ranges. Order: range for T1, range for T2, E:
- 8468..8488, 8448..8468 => 0.99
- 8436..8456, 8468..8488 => 1.02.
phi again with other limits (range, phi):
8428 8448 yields 3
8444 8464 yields 1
